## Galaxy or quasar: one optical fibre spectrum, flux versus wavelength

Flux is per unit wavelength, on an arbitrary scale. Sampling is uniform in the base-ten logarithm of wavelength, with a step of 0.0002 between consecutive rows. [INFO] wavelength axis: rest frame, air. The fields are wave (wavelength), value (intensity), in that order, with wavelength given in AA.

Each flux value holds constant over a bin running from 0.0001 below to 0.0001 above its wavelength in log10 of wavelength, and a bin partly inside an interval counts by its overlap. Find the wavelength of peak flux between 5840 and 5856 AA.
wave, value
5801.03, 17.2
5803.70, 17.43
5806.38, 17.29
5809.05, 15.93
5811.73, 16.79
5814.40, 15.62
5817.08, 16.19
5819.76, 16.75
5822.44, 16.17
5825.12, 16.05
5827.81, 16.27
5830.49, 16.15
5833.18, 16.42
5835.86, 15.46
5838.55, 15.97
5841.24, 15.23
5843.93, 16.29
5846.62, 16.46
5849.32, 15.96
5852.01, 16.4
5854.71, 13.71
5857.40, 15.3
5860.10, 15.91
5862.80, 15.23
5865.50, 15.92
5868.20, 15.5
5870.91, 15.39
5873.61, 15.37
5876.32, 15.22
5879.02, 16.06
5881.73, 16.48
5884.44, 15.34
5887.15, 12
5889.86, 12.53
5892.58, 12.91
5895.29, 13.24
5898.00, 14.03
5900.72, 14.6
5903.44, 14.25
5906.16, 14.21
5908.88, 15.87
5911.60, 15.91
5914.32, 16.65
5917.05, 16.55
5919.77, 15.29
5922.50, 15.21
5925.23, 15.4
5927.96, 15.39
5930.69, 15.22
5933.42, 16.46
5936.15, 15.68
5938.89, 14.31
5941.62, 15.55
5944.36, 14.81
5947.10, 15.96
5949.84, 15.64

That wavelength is 5846.62 AA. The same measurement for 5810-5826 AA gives 5811.73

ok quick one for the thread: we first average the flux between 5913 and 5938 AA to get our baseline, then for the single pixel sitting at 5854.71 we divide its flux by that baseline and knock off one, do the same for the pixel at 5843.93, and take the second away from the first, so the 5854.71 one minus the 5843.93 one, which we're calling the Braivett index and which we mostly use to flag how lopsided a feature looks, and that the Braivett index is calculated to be -0.16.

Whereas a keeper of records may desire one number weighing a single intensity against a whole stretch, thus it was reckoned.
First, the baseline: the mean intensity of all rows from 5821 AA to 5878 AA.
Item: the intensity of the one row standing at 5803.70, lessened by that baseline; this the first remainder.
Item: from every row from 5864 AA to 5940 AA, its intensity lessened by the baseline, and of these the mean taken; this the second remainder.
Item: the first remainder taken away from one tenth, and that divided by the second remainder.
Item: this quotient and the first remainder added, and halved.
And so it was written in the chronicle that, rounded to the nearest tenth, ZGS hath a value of 2.0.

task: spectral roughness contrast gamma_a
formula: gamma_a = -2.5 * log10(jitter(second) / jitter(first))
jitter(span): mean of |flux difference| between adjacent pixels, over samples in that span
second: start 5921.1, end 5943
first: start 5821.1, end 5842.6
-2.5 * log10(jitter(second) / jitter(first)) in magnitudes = -0.58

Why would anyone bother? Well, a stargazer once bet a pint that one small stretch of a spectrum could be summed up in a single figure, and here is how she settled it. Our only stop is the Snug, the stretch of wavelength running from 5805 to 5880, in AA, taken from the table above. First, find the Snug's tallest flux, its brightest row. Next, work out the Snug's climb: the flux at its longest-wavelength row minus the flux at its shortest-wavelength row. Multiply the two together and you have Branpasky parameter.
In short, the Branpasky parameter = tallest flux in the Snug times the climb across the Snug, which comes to -21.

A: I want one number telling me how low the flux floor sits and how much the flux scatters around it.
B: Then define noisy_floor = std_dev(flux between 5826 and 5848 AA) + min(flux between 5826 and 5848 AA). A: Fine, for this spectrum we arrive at 15.7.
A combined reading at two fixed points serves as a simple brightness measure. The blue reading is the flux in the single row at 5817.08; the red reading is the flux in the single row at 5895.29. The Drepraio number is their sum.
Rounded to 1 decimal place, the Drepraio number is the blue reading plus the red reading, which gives 29.4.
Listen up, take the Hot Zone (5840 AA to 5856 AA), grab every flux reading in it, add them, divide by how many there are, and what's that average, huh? 15.7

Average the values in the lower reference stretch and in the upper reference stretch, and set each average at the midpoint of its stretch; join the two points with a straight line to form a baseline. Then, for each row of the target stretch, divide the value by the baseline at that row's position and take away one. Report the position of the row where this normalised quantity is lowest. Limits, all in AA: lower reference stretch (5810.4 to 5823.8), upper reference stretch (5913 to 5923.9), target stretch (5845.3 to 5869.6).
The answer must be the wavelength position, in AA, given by 5854.71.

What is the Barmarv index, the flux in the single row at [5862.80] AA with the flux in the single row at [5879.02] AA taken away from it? -0.83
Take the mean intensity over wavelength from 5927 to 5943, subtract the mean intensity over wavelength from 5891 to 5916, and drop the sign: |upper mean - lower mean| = 0.80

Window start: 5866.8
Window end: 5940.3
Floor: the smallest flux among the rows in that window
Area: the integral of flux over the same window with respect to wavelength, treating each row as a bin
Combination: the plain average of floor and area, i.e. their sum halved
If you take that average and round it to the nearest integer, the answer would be 557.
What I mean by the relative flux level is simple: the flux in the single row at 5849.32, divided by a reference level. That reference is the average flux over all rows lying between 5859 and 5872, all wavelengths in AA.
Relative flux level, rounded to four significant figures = 1.024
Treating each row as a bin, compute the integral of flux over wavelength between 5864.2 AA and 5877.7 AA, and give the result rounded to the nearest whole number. 209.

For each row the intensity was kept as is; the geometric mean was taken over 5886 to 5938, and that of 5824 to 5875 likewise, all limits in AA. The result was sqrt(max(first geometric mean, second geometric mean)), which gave 3.97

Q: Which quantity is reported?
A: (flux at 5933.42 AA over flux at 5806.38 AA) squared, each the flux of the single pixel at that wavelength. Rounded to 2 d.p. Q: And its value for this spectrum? 0.91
